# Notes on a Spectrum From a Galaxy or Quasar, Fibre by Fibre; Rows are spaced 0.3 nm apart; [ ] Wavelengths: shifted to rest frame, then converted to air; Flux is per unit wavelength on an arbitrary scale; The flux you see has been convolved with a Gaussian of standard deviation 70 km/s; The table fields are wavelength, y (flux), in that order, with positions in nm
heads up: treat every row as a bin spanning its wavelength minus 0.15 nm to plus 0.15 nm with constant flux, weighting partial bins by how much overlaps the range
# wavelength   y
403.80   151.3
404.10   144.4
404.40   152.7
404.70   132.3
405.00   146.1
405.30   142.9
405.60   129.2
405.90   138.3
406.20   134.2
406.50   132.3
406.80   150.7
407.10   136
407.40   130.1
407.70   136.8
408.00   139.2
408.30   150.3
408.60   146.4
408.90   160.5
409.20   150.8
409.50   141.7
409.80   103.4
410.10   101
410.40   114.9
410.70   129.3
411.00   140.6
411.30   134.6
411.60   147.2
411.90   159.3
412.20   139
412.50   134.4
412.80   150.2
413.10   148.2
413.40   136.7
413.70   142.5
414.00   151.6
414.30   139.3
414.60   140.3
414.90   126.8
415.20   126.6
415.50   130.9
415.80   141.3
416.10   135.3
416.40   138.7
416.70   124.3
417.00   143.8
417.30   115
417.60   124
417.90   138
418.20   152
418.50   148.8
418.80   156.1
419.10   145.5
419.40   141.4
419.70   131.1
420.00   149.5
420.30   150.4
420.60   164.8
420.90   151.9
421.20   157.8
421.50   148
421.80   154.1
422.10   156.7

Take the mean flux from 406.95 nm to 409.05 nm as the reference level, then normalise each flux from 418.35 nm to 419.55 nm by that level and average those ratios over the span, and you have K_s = 1.04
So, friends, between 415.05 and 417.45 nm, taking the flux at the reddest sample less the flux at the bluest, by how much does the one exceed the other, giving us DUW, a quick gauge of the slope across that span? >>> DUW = -12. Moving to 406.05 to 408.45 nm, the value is 16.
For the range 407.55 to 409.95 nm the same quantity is -33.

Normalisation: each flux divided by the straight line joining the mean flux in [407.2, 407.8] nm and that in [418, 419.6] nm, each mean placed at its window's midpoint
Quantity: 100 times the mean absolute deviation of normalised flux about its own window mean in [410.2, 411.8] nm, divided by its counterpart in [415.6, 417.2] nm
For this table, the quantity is 163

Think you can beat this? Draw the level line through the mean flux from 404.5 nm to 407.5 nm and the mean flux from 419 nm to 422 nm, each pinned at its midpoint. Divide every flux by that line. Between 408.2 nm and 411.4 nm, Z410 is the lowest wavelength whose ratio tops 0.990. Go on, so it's 408.30 nm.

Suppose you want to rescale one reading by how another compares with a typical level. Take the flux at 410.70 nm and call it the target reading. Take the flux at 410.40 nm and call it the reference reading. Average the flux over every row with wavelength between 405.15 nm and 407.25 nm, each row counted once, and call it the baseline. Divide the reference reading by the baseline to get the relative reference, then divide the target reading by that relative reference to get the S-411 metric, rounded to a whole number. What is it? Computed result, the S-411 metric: 155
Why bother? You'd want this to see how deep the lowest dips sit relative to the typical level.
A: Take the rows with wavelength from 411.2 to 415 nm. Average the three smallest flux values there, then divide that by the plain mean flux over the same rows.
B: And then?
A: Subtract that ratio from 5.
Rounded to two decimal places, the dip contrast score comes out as 4.07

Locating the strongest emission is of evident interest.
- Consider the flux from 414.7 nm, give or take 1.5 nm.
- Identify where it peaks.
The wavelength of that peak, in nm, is 414.00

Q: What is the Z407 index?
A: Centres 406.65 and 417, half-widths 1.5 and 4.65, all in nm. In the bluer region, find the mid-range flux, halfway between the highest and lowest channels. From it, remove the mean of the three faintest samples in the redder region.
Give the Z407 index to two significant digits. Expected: 19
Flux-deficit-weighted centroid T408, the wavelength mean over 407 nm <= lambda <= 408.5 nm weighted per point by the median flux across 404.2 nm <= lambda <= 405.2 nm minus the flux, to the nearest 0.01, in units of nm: 407.40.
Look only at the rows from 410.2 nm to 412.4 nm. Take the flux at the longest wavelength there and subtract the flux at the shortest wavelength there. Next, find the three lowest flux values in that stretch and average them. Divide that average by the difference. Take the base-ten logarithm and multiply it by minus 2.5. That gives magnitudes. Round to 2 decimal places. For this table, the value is -1.80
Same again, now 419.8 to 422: -3.78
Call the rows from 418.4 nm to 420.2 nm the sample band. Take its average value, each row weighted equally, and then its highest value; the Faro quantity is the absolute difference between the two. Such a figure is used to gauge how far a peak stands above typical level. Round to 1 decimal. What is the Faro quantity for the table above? 10.7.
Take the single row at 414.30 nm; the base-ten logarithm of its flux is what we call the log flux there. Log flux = 2.144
